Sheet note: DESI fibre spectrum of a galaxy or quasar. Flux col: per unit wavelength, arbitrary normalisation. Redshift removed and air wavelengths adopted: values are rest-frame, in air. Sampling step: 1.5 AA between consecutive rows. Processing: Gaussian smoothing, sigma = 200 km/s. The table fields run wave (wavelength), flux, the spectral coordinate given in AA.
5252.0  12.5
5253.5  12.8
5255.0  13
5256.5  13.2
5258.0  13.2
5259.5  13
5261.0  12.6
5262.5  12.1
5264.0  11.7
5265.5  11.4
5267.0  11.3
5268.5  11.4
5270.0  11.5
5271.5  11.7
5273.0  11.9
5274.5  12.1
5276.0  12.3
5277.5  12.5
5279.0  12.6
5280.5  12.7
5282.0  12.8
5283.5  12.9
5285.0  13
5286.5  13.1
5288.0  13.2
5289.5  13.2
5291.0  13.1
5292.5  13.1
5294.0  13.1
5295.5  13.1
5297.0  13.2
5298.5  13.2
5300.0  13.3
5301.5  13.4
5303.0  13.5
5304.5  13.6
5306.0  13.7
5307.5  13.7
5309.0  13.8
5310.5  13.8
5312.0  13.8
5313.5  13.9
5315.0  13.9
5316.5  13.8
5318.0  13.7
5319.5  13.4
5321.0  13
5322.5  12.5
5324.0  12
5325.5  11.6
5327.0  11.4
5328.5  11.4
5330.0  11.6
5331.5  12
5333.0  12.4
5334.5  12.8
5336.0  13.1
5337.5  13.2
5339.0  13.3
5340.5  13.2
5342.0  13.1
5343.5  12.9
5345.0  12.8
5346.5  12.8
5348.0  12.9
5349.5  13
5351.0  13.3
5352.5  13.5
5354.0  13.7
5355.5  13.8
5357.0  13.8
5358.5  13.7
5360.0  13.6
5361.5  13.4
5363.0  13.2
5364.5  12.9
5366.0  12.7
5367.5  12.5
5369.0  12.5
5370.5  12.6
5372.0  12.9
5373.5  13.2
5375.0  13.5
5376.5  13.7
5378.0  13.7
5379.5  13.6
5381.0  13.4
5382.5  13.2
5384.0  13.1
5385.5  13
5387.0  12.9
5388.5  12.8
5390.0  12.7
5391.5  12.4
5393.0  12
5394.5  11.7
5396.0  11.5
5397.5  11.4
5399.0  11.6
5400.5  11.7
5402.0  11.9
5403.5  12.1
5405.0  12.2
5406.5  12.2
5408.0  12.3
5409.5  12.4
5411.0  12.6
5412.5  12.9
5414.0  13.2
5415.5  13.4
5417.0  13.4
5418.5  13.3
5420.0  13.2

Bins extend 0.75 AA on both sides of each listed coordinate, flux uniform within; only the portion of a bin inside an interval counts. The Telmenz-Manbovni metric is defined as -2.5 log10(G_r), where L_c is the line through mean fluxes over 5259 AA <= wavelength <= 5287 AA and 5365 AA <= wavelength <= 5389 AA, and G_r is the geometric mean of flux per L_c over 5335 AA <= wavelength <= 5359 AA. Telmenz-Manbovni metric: -0.034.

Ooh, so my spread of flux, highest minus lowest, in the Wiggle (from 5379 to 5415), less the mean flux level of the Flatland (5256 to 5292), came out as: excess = -10.2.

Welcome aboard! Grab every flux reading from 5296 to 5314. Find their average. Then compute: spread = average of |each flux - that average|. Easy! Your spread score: 0.21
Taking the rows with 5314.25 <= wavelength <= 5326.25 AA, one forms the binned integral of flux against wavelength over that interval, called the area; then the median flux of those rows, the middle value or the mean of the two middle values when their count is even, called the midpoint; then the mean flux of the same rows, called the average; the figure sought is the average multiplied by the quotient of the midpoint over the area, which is 1.1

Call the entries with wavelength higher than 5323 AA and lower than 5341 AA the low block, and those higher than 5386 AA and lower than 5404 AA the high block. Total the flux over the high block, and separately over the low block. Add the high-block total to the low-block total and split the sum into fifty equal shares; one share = 5.85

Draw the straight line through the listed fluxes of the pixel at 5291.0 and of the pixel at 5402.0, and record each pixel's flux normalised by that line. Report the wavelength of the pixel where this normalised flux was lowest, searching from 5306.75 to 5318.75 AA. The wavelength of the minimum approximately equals 5307.5 AA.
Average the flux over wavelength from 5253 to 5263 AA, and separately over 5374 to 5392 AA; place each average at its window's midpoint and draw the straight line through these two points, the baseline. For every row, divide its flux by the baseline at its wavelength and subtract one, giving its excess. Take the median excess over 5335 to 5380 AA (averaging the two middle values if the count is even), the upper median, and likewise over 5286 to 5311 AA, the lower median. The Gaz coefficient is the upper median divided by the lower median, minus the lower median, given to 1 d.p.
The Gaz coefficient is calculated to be 0.4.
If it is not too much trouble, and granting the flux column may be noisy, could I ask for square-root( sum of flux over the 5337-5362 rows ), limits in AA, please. 15.0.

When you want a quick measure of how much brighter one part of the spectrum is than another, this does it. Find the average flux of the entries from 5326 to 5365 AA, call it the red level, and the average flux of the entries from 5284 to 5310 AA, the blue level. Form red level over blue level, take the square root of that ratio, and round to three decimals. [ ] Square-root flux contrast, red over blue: 0.986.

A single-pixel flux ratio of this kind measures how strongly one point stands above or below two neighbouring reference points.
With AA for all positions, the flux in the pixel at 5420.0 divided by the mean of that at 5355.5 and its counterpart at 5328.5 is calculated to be 1.05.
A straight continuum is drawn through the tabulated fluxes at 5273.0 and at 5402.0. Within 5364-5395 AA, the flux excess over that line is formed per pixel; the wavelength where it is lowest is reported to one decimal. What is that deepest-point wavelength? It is 5394.5 AA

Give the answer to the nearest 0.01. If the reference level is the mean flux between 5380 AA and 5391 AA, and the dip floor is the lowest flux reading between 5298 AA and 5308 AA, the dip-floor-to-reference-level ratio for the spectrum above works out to 1.01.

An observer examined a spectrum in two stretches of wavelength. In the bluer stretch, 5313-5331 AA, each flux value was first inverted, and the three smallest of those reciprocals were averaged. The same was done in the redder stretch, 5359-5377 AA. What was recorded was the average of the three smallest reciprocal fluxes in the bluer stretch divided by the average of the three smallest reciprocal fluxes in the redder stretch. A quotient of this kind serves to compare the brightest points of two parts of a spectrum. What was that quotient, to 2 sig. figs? 0.98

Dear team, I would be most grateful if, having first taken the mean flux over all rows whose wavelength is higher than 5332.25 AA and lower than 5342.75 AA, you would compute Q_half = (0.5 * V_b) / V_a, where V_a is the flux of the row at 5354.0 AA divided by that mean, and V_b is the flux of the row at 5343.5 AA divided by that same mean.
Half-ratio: 0.47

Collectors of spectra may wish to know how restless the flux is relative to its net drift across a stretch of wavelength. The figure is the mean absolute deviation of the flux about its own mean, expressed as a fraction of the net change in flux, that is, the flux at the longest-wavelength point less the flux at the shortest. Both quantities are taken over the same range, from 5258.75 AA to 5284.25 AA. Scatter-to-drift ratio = -5.0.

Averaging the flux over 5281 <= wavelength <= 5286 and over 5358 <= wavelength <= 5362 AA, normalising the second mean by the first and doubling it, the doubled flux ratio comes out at 2.10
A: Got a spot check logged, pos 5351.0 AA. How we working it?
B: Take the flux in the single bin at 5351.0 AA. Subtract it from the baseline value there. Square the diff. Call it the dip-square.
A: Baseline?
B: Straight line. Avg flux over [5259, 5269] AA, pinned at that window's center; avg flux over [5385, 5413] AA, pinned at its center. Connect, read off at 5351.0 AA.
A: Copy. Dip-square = 1.4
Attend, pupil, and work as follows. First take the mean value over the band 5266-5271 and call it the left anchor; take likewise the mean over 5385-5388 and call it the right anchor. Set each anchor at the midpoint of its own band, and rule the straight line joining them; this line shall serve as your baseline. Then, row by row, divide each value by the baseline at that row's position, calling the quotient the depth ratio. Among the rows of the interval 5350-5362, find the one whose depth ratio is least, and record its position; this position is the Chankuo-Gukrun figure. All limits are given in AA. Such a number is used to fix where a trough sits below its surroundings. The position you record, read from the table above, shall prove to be 5361.5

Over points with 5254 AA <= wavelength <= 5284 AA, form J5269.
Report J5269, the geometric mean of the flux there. 12.3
